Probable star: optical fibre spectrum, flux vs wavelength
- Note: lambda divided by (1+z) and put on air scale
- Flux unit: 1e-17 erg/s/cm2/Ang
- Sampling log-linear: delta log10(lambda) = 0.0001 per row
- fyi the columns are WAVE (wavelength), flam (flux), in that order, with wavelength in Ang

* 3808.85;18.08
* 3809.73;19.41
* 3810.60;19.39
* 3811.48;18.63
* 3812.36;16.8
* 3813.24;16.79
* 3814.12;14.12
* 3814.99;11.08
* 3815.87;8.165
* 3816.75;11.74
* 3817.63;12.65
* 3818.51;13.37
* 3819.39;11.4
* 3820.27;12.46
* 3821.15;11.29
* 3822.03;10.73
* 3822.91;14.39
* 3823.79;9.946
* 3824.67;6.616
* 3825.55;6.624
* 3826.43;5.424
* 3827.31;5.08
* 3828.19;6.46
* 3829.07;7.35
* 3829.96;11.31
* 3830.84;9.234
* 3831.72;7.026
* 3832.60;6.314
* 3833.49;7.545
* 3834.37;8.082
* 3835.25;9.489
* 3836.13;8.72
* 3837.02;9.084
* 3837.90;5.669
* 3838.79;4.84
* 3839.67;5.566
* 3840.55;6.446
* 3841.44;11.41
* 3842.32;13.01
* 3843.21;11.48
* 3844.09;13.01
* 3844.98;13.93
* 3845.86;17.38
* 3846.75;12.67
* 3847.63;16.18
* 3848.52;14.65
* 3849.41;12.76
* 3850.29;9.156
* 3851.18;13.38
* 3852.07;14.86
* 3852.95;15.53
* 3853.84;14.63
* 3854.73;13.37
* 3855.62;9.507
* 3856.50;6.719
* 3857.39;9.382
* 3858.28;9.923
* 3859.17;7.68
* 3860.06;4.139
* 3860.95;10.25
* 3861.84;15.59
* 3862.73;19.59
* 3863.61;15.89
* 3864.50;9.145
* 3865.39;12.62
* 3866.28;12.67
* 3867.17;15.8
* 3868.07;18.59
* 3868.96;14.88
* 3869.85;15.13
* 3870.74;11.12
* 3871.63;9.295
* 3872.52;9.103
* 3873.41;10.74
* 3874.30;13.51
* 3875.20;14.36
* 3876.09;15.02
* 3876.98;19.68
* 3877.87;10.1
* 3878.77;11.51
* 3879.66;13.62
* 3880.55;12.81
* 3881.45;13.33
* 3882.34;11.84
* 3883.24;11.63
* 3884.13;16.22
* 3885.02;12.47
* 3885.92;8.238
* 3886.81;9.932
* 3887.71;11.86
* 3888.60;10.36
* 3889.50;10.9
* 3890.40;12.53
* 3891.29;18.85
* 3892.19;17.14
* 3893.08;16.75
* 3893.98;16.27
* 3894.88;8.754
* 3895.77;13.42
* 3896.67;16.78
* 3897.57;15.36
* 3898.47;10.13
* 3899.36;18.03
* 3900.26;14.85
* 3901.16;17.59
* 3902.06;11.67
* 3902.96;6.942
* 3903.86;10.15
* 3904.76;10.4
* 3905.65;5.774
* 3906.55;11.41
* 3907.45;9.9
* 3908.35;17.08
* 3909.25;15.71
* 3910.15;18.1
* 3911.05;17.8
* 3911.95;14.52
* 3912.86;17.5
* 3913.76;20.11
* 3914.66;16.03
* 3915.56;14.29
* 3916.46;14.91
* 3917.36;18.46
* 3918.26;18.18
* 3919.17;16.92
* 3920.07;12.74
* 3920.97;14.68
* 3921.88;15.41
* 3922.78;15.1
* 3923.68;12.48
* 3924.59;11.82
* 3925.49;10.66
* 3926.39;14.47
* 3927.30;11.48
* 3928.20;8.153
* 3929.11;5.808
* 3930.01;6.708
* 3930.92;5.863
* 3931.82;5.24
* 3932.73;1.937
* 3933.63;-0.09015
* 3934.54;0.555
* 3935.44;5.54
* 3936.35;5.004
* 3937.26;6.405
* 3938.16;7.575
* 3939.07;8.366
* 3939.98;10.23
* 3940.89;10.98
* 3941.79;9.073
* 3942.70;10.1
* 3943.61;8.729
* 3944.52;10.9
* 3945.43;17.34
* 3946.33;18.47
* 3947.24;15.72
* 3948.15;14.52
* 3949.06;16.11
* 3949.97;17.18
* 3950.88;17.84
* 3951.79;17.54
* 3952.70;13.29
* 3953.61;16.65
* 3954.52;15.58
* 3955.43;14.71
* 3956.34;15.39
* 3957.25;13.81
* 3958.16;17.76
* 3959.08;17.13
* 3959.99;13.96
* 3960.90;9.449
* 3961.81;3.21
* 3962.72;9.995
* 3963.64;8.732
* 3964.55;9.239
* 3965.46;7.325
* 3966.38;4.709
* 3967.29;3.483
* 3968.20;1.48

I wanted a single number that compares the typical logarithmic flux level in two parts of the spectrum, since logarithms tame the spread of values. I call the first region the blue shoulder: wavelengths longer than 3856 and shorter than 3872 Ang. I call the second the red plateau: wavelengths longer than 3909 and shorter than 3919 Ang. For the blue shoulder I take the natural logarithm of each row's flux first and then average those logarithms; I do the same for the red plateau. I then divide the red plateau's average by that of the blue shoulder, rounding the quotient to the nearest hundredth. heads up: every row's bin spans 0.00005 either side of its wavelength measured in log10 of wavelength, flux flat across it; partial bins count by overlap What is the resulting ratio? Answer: 1.16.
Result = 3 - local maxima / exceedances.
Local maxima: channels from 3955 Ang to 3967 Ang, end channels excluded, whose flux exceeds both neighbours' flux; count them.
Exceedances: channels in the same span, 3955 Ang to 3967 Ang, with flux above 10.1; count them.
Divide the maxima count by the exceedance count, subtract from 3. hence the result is 2.33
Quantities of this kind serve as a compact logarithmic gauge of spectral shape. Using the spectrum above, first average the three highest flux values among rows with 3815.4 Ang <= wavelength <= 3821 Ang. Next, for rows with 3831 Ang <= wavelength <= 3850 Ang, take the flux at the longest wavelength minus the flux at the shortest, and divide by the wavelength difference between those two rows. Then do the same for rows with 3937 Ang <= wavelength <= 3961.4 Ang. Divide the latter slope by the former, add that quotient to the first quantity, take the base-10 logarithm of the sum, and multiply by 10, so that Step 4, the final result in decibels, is 11.2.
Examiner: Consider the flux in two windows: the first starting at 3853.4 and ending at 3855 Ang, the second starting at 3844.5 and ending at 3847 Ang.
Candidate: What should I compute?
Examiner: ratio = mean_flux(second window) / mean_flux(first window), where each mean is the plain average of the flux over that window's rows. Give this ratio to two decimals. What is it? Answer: 1.05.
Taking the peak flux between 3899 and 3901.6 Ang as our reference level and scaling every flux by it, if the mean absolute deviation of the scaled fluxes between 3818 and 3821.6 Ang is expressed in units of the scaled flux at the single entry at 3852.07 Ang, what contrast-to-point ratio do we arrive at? 0.05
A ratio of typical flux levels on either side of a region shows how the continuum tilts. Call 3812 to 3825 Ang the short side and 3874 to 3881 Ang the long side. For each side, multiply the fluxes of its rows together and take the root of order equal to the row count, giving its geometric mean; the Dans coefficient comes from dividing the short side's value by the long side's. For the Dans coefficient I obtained 0.87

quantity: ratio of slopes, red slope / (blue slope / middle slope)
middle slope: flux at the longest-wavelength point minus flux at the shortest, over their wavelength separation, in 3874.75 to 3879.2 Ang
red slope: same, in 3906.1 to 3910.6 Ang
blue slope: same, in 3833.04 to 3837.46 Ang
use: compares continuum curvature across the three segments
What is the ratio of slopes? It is -3.4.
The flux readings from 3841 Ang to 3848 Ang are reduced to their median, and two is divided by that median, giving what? 0.15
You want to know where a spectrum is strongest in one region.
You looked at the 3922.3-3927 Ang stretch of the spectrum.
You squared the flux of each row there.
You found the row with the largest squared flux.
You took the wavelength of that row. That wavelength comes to 3922.78 Ang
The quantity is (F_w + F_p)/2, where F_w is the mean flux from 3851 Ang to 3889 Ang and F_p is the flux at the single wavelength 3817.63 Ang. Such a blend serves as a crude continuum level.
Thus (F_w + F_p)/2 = 12.6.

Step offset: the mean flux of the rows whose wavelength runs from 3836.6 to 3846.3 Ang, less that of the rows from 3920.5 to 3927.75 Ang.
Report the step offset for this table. -3.1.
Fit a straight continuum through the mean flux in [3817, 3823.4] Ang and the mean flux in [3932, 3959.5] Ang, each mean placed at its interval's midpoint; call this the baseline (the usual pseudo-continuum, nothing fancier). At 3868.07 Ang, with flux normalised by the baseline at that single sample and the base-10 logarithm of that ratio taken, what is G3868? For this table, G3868 0.19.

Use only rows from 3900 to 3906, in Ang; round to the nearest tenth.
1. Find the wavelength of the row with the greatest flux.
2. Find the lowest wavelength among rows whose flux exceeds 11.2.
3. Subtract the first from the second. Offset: -0.9 Ang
